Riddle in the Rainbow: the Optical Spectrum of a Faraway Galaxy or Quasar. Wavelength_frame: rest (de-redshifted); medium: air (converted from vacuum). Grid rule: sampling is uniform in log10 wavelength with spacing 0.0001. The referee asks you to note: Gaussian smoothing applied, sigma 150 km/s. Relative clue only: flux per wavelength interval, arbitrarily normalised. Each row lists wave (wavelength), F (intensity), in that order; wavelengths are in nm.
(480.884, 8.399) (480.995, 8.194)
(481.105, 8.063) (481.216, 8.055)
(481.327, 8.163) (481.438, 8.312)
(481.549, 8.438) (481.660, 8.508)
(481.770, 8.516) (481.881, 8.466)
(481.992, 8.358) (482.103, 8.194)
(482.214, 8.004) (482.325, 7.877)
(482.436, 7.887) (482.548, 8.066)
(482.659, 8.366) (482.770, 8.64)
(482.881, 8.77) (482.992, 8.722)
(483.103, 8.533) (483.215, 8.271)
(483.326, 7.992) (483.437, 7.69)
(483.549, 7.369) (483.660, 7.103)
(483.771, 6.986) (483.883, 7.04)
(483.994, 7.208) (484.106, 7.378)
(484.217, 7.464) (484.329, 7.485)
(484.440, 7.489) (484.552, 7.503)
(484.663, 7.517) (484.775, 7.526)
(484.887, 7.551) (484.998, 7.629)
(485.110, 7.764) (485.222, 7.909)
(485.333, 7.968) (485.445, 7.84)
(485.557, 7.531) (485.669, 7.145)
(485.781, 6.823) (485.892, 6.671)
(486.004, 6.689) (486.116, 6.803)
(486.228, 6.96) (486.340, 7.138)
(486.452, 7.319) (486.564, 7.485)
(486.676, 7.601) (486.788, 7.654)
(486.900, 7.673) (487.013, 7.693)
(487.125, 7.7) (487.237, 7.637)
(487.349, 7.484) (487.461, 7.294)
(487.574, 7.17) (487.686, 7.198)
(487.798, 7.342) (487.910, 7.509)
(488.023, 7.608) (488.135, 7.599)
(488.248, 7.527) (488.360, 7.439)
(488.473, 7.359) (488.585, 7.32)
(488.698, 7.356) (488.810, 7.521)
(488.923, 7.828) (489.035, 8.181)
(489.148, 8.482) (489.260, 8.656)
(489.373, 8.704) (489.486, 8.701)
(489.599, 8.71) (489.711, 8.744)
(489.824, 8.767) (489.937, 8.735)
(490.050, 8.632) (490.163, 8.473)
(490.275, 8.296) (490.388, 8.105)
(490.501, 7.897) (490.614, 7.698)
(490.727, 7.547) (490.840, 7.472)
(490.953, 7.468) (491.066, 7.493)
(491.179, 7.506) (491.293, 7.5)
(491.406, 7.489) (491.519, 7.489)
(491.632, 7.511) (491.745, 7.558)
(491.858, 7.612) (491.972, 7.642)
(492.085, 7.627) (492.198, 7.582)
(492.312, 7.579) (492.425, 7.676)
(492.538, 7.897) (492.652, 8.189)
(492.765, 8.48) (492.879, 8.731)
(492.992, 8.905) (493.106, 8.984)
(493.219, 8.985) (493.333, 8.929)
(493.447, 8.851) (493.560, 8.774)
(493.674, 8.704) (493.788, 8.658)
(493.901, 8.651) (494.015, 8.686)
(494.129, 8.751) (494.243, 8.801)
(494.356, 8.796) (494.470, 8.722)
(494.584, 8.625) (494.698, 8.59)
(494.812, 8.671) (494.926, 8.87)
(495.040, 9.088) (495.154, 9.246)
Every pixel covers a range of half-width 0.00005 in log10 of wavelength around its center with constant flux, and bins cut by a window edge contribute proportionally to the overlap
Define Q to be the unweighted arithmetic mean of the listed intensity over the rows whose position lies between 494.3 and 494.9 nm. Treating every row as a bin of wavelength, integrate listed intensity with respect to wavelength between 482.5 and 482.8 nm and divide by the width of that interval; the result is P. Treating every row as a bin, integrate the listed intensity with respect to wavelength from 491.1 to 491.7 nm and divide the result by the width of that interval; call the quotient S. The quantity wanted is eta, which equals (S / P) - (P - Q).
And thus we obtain 1.2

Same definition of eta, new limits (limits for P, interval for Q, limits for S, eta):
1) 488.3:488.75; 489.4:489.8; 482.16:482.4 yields 2.4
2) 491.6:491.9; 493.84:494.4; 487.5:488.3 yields 2.1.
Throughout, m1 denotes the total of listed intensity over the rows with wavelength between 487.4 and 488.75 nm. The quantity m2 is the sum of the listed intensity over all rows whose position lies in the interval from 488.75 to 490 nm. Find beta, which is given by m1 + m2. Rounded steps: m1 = 89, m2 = 93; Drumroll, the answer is 182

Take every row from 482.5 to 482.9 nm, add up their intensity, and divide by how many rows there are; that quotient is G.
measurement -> 8.46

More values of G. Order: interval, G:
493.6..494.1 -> 8.67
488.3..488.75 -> 7.37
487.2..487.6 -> 7.40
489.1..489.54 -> 8.64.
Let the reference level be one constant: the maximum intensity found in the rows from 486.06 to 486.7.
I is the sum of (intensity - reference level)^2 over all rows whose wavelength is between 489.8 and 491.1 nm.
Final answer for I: 5.4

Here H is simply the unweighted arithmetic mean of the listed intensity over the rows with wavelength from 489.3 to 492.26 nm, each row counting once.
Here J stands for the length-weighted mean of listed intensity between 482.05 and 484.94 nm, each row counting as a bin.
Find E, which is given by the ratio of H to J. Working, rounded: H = 8.0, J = 7.79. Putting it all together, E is 1.02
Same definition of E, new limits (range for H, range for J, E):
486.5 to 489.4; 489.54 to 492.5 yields 0.97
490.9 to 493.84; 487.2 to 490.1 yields 1.02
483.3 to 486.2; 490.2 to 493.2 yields 0.94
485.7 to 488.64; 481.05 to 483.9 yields 0.90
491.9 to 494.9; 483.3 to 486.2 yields 1.15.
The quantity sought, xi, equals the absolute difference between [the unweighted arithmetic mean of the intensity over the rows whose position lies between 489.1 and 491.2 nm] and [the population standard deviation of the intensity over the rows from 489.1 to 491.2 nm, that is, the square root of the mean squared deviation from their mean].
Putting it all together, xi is 7.70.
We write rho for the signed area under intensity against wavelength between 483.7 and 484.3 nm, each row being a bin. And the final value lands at 4.3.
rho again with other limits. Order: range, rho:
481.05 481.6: 4.5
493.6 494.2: 5.2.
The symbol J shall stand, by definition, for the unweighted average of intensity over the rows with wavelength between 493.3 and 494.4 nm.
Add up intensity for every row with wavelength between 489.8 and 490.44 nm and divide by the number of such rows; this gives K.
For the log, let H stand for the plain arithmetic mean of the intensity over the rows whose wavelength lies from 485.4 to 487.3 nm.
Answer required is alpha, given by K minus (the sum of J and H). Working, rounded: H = 7.32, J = 8.76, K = 8.5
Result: -7.57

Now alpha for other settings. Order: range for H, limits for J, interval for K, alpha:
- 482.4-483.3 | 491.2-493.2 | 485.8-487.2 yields -9.03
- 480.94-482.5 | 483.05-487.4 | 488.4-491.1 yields -7.59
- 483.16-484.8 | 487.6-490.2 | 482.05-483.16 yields -7.18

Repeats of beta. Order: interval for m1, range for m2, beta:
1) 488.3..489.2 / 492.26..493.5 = 155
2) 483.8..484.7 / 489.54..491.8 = 218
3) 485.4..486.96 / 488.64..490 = 202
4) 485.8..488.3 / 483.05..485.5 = 329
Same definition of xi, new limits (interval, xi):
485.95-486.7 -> 6.82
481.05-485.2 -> 7.42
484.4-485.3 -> 7.47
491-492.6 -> 7.48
